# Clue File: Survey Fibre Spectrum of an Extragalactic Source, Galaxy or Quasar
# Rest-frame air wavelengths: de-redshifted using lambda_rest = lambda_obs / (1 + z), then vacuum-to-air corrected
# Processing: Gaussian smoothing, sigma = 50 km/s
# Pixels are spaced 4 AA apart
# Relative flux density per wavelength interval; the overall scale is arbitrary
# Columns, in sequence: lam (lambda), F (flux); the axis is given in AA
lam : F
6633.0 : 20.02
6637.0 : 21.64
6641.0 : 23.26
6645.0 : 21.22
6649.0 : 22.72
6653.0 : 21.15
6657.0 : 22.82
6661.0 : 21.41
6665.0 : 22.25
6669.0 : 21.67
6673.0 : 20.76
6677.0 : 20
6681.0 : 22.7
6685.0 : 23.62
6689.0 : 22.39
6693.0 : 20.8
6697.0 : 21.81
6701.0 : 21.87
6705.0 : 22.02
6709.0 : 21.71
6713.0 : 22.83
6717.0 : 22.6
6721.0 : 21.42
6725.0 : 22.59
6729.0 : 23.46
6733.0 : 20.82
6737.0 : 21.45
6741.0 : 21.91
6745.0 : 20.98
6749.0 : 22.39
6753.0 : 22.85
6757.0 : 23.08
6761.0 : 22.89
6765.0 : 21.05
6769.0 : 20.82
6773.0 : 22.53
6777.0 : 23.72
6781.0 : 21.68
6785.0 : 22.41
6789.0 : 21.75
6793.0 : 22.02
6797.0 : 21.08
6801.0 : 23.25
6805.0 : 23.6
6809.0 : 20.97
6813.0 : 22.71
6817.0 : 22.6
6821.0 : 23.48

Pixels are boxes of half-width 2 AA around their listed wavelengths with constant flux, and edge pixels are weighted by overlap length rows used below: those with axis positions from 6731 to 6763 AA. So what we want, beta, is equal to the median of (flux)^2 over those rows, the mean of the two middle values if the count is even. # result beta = 491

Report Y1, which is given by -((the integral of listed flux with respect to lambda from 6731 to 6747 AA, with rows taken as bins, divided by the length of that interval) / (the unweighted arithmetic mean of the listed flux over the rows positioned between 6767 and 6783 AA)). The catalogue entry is -0.96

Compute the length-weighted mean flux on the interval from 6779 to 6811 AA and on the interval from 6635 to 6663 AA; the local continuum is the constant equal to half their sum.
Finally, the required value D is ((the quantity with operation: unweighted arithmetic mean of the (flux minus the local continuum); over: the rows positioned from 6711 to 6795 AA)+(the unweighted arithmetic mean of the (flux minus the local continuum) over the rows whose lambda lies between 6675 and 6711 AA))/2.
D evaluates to -0.05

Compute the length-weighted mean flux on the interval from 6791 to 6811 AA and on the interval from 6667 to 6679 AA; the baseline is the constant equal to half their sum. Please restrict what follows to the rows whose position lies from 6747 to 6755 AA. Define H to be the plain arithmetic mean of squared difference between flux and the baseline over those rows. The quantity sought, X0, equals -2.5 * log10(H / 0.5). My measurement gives -1.05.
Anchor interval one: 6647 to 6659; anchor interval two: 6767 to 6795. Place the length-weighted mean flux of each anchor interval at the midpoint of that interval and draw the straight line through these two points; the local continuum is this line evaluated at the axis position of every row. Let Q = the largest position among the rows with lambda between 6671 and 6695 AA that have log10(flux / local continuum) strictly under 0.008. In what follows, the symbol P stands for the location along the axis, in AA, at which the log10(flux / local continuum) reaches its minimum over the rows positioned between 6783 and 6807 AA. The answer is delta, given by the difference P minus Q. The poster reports 104 AA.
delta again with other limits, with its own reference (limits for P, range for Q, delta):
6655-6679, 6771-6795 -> -116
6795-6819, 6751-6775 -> 36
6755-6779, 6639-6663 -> 108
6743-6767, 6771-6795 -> -48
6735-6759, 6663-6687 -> 68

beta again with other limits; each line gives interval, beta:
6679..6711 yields 482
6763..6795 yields 479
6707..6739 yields 491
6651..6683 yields 464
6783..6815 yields 494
